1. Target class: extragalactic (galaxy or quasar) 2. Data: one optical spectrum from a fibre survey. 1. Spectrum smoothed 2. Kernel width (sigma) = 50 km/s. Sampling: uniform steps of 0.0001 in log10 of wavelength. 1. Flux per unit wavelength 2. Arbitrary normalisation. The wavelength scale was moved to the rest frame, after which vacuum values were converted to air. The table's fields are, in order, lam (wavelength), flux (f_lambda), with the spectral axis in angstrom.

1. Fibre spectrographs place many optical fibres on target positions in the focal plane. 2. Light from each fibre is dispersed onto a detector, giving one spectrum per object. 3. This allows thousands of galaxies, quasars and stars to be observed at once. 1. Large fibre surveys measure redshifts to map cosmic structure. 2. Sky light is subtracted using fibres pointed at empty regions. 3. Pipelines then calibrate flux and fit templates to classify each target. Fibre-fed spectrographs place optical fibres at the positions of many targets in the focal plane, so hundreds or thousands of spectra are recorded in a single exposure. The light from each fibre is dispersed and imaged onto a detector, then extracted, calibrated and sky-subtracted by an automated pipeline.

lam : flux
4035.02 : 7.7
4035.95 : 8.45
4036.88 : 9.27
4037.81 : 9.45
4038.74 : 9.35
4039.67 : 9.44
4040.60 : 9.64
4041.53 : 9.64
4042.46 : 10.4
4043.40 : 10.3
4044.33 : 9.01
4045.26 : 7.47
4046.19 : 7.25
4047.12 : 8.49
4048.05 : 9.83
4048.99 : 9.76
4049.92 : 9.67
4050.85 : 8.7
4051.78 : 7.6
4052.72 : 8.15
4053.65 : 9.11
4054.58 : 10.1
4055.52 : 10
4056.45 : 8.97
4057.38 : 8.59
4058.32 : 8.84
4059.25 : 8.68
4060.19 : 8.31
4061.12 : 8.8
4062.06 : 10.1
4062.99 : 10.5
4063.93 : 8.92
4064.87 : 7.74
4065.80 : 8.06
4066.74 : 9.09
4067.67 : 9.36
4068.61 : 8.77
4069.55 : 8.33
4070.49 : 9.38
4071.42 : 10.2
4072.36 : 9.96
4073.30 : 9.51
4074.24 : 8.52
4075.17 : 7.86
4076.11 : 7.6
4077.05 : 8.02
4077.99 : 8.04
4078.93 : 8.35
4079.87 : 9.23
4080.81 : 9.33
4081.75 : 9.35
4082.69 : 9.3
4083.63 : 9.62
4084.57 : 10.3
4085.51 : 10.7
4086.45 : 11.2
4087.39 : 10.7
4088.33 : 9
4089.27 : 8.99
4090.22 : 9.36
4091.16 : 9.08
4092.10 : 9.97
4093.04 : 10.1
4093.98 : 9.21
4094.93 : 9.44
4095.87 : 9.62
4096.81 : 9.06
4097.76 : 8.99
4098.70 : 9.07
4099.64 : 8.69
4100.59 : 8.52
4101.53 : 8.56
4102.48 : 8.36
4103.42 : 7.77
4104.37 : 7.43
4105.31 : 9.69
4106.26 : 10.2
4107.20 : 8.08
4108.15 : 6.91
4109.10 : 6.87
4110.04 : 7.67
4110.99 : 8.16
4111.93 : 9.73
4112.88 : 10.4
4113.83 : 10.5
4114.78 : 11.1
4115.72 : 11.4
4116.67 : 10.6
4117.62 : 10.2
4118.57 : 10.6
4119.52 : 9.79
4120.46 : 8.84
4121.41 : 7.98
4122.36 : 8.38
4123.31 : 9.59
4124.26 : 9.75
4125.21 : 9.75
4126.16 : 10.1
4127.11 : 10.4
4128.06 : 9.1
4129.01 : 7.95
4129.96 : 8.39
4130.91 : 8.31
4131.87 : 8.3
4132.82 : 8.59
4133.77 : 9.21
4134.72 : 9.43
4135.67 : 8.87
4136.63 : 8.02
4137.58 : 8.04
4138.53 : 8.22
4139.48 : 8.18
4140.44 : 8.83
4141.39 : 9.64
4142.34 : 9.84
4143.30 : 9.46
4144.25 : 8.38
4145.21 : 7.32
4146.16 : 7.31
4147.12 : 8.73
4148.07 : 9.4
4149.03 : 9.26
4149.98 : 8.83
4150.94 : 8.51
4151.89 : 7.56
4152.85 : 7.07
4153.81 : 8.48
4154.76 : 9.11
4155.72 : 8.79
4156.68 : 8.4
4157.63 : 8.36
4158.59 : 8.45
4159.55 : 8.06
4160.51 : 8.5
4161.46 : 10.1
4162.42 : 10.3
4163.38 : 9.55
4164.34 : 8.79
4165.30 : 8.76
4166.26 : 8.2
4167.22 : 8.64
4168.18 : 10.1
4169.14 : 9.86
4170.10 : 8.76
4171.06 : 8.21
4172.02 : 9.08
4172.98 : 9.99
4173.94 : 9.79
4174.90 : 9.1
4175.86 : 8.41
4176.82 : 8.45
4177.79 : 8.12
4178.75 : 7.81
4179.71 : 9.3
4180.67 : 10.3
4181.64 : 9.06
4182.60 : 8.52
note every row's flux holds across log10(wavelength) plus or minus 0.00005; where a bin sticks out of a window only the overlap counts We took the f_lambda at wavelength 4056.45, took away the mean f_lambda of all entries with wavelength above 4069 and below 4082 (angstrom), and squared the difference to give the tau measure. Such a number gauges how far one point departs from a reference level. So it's 0.02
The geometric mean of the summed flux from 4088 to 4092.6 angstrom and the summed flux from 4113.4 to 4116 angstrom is 39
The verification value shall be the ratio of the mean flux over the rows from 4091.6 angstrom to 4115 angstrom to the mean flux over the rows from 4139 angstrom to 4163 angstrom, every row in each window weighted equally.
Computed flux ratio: 1.03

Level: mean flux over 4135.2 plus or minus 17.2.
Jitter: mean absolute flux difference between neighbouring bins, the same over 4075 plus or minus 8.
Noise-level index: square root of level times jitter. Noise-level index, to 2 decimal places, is 2.01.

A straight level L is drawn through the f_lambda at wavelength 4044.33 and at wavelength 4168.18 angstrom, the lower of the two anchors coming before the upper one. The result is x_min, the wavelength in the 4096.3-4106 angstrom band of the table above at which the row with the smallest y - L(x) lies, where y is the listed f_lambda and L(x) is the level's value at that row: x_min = 4104.37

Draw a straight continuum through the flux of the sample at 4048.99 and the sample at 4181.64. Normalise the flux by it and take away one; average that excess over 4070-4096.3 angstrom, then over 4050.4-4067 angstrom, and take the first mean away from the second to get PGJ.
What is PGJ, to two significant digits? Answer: -0.060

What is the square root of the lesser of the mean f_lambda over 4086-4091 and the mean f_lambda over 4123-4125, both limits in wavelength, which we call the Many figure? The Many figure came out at 3.11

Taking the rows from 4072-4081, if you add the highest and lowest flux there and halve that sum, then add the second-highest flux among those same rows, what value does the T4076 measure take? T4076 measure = 18.3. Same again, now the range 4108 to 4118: 20.2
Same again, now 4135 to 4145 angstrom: 18.6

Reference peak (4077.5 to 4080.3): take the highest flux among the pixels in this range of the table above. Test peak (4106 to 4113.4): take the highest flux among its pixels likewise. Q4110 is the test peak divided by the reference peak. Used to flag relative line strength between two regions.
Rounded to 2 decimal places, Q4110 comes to 1.13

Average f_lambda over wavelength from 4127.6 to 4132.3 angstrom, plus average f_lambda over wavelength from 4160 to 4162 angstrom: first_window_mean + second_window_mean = 17.7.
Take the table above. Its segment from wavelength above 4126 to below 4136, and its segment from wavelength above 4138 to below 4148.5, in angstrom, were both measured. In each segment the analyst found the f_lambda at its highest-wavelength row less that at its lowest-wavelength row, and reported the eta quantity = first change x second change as -1.5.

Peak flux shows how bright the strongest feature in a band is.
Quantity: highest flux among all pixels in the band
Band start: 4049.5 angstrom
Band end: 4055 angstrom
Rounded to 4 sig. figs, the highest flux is 10.10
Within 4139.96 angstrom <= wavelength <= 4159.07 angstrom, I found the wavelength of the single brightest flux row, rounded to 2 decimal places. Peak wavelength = 4142.34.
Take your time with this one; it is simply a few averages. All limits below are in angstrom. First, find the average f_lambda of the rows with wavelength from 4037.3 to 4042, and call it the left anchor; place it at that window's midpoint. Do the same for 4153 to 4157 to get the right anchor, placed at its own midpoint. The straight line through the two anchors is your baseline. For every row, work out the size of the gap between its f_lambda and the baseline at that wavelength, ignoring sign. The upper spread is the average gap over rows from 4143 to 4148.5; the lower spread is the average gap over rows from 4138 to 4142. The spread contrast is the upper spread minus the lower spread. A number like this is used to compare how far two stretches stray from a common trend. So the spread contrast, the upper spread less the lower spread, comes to 0.2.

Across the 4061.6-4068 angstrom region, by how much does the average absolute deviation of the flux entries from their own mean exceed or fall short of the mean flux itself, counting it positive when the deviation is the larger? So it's -8.36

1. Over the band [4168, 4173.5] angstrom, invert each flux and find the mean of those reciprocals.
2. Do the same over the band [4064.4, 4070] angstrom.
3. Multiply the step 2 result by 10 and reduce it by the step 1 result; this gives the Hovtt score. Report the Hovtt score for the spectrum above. 1.07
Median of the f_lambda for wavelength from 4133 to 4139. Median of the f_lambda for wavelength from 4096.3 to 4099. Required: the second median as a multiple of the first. 1.06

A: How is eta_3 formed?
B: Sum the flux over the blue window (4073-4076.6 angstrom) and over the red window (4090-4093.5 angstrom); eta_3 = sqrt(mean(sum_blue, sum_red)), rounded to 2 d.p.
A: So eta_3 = 6.00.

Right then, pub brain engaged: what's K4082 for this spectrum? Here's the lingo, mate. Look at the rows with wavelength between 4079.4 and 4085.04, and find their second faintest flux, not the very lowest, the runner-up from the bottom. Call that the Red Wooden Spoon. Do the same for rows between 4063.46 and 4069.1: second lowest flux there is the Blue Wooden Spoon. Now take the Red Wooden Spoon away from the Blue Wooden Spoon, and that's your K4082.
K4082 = -1.24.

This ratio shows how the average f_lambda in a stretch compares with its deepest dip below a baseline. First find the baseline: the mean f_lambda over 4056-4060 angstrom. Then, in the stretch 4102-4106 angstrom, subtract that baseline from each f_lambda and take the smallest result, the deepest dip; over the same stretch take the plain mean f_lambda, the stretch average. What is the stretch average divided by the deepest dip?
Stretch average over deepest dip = -6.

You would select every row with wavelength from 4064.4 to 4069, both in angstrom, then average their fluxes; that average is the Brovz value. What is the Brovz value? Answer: 8.6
